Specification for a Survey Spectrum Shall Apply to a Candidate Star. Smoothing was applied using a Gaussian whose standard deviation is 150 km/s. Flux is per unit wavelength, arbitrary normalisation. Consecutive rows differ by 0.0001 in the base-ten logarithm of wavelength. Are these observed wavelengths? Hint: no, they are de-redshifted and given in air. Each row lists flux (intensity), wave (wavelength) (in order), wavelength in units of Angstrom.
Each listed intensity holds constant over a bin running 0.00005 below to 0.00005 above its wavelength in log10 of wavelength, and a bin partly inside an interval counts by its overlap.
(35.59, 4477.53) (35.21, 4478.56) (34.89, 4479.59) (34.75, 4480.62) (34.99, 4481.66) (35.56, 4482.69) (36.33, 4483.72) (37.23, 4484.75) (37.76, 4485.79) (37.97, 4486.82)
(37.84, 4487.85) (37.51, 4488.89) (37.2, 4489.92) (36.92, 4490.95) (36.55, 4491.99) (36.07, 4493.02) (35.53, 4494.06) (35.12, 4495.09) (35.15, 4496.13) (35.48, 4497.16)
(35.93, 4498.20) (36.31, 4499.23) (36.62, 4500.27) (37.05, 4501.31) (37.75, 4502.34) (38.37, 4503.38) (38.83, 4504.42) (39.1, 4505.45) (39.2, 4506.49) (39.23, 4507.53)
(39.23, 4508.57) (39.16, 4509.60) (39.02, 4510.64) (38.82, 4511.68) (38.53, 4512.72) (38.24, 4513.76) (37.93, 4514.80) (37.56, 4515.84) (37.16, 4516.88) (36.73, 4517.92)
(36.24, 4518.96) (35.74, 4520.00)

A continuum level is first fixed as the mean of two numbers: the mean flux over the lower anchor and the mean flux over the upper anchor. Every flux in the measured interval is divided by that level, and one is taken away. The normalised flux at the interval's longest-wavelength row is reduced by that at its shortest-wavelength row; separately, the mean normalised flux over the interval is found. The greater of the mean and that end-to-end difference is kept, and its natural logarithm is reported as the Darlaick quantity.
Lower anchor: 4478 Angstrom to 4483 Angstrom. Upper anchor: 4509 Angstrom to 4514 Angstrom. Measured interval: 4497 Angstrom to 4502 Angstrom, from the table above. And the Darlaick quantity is -3.2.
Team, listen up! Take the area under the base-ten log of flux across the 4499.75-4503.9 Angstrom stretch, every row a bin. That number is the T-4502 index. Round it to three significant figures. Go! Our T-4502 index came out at 6.52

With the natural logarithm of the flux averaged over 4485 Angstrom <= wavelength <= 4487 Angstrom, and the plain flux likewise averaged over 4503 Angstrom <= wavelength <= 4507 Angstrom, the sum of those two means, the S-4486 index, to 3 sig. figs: 42.5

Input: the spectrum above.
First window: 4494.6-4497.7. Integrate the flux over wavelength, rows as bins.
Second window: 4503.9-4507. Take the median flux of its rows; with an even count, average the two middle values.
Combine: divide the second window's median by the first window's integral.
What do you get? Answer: 0.36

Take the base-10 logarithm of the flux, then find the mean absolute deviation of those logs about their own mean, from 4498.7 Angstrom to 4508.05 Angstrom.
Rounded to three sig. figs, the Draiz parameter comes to 0.0114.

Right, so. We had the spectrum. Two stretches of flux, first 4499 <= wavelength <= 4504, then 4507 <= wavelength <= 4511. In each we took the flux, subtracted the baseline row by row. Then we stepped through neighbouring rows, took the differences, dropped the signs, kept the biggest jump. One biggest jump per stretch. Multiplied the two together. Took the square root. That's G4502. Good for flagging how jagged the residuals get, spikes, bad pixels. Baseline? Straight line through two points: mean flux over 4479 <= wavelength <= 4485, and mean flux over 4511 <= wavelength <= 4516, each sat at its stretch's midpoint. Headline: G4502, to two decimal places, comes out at 0.37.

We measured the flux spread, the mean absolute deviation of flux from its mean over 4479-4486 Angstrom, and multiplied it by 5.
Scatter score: 5.0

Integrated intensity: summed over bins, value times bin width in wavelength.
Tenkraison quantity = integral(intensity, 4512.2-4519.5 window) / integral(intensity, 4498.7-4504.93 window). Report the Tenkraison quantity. 1.2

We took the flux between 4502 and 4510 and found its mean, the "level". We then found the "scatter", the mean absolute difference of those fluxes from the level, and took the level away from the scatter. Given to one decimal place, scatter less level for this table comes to -38.5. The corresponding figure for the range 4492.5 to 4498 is -35.2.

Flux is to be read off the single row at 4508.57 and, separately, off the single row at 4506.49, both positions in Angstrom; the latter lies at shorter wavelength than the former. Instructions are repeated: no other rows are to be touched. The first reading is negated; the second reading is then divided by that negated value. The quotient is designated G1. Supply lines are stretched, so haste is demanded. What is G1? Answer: -1.00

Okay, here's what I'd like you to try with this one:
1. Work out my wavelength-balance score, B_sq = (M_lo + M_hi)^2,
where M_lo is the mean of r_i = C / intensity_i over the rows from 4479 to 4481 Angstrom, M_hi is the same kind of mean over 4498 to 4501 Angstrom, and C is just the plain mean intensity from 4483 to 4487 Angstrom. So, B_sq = 4.4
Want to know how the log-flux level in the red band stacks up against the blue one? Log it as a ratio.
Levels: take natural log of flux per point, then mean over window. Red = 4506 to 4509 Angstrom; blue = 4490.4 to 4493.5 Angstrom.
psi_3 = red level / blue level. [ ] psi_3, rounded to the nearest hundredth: 1.02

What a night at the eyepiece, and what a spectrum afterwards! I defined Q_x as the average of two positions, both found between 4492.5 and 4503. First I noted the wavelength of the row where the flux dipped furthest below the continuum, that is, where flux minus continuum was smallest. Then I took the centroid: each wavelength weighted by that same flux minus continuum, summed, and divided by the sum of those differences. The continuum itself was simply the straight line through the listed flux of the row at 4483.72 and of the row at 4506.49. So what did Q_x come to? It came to 4496.7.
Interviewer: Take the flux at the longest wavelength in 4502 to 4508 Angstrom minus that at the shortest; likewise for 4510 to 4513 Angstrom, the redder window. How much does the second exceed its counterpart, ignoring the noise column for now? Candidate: -2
